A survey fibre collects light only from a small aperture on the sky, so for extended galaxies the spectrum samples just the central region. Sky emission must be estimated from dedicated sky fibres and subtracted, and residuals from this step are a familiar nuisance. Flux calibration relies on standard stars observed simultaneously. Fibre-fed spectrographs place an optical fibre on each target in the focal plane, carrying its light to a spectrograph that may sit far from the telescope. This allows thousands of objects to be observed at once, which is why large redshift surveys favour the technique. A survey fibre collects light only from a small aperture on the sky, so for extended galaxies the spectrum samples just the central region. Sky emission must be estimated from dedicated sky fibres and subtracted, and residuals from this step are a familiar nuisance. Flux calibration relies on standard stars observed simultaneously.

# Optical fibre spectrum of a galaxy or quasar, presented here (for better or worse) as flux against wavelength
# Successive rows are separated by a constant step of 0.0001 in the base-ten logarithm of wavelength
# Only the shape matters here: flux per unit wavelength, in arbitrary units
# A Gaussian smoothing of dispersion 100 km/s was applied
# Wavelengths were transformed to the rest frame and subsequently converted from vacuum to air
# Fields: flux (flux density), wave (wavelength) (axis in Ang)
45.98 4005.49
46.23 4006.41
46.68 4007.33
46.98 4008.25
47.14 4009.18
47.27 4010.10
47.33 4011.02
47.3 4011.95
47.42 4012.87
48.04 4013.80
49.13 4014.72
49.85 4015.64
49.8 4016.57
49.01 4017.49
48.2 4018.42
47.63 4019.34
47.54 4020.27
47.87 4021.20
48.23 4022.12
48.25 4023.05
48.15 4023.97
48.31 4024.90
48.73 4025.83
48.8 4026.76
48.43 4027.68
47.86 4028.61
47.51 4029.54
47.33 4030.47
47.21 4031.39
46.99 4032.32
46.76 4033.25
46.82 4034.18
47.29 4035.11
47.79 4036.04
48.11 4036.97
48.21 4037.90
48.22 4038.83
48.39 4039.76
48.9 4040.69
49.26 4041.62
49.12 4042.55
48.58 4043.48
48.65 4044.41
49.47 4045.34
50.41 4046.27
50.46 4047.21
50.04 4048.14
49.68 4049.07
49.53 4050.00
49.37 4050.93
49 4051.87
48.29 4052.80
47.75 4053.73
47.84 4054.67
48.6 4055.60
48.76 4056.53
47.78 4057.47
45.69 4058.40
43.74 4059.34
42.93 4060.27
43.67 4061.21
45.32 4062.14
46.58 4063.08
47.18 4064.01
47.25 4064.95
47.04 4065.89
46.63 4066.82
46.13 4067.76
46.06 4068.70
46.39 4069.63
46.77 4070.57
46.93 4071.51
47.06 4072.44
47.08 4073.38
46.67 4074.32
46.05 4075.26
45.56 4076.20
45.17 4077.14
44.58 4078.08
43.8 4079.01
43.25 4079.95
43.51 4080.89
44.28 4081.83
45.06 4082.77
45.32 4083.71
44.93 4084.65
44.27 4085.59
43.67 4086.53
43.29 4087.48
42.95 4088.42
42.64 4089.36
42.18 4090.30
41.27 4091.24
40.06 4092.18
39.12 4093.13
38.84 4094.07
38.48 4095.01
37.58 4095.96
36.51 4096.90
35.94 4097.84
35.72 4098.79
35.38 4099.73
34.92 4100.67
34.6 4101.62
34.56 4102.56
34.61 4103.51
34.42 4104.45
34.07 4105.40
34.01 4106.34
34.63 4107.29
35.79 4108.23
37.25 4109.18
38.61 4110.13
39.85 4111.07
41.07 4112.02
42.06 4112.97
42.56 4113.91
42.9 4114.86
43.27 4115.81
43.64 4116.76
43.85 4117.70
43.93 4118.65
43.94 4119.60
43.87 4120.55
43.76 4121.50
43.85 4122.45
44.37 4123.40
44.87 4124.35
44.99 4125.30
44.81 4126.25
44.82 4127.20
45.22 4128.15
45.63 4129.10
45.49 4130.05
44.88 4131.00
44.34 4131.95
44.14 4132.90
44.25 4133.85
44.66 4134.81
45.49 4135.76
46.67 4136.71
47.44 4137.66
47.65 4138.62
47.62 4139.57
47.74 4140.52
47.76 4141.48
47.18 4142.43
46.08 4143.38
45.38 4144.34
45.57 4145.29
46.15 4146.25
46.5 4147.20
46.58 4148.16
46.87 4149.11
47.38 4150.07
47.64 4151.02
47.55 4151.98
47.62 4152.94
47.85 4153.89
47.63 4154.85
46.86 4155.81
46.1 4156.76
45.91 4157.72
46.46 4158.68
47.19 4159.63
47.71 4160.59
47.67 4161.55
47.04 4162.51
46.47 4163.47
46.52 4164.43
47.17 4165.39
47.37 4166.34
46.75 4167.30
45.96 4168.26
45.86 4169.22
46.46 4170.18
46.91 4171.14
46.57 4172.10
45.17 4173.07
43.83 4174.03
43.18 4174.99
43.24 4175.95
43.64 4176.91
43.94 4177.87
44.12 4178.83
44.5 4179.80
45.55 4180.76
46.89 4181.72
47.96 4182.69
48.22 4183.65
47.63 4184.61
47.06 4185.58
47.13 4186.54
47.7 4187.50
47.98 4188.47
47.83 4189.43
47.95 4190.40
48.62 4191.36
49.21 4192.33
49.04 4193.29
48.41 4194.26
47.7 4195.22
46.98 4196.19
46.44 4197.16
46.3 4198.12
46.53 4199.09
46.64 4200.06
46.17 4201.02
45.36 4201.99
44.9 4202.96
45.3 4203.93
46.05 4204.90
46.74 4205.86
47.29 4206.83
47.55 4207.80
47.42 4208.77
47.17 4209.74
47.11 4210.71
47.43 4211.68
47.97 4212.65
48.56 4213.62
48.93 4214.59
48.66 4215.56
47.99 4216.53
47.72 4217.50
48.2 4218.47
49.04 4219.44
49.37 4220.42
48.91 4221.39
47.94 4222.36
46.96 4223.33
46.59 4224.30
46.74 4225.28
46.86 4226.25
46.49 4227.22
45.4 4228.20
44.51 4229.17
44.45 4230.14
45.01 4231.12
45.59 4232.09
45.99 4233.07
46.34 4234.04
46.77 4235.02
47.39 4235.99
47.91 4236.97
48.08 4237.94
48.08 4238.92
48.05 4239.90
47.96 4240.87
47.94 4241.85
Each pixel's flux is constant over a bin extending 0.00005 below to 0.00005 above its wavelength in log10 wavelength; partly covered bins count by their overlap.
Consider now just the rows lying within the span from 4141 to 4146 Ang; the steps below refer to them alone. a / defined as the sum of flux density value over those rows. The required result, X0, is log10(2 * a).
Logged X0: 2.67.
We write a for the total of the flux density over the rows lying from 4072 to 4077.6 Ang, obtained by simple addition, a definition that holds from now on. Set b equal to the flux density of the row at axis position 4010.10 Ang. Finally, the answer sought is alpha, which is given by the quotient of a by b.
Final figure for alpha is 5.9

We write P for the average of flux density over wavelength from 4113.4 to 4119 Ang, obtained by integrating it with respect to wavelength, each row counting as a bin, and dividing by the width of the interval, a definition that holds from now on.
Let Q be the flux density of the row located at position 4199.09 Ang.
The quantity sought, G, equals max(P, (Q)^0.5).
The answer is 43.4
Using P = 43.4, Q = 46.53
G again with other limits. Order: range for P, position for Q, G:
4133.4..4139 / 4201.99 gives 45.9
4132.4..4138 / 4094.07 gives 45.4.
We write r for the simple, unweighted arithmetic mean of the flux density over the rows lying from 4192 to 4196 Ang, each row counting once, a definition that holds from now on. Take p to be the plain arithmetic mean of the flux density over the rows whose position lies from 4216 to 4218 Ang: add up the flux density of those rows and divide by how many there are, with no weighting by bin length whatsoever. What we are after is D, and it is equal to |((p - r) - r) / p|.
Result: 1.03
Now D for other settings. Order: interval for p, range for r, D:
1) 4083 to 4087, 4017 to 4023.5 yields 1.16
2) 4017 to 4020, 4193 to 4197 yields 0.99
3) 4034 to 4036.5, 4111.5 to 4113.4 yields 0.76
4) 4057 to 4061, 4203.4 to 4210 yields 1.08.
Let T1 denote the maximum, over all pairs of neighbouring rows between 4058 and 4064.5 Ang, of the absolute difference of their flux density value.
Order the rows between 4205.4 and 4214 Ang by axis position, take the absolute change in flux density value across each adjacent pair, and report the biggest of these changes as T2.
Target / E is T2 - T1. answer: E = -1.4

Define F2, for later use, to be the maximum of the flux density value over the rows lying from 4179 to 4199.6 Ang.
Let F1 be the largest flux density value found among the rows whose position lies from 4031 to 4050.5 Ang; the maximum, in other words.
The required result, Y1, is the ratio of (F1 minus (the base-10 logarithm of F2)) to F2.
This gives 0.99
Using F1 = 50.46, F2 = 49.21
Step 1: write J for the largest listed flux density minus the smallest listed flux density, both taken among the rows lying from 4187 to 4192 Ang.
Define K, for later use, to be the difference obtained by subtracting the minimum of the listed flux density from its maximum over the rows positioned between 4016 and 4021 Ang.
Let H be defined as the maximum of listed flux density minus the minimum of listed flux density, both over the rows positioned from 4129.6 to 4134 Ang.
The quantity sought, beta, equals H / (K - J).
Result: 1.0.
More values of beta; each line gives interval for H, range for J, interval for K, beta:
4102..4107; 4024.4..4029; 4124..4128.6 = -1.1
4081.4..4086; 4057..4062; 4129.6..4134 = -0.3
